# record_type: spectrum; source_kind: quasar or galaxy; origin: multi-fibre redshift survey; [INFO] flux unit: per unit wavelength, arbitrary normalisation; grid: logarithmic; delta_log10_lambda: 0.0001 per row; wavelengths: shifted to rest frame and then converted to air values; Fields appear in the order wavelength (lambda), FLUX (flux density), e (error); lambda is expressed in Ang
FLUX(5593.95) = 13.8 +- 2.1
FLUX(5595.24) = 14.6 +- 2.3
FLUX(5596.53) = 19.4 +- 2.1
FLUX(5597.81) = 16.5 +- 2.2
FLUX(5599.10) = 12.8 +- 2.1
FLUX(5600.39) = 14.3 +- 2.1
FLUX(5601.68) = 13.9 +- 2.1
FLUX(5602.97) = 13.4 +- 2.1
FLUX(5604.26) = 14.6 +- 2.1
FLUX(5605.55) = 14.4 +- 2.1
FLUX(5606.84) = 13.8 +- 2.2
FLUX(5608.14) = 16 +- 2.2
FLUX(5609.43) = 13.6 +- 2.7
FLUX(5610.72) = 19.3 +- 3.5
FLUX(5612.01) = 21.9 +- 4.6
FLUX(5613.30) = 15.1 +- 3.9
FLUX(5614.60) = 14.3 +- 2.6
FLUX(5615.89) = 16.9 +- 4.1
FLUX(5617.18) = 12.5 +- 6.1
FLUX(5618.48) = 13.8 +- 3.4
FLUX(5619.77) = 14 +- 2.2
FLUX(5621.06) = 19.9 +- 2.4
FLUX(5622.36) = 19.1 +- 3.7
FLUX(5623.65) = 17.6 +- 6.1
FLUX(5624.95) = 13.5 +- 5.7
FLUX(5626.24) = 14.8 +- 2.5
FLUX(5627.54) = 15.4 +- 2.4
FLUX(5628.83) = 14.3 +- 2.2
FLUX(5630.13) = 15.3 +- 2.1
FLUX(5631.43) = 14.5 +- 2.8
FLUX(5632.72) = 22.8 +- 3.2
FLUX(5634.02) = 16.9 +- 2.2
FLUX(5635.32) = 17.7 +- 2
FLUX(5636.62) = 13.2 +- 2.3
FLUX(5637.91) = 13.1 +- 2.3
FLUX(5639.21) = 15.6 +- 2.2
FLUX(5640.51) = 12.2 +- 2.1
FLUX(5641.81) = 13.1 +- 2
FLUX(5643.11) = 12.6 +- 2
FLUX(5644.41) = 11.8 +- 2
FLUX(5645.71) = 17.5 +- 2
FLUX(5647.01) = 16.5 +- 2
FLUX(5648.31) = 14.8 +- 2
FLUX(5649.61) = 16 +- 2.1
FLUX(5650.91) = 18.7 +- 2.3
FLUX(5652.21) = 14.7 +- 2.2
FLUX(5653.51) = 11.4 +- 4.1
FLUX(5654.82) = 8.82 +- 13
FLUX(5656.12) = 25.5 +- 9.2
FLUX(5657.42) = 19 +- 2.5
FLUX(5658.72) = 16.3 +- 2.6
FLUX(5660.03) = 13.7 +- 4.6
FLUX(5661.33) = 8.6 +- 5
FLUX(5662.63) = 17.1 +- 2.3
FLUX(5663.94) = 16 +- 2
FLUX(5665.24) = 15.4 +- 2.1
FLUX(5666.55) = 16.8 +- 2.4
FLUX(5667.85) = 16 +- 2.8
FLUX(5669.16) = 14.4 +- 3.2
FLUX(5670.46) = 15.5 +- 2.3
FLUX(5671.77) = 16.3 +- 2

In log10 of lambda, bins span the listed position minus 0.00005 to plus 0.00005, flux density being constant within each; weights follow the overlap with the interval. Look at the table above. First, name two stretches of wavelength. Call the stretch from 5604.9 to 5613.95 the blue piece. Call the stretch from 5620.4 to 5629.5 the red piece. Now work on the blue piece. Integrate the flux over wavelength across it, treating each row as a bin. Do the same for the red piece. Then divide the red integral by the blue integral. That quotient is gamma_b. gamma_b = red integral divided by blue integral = 1.01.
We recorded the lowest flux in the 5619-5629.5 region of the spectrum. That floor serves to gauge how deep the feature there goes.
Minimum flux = 13.5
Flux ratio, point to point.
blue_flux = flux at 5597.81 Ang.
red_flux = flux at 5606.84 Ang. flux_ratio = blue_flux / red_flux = 1.2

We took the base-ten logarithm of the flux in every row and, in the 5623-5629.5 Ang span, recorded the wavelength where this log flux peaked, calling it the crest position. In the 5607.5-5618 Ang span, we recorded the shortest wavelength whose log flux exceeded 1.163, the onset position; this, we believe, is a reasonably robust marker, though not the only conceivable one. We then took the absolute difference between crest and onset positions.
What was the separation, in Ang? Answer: 15.5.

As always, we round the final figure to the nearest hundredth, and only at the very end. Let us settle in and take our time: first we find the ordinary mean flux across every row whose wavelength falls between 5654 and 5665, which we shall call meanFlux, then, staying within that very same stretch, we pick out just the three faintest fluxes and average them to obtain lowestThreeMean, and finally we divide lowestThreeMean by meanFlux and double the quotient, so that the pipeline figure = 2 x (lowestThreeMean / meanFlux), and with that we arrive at 1.33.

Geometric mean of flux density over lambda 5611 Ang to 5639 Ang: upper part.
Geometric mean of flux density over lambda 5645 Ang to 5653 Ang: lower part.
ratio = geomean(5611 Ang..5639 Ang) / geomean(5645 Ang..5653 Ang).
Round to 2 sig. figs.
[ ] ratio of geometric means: 0.97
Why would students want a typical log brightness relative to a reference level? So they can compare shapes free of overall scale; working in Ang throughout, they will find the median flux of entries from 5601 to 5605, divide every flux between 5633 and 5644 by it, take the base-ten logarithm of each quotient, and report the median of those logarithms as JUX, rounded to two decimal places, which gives -0.02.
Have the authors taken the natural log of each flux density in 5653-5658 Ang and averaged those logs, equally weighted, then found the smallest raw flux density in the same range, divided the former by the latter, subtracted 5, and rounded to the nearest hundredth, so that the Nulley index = -4.69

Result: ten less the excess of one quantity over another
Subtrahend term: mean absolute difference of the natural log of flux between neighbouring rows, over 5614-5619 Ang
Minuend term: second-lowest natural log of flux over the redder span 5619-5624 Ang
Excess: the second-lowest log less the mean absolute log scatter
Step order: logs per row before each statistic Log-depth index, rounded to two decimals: 7.32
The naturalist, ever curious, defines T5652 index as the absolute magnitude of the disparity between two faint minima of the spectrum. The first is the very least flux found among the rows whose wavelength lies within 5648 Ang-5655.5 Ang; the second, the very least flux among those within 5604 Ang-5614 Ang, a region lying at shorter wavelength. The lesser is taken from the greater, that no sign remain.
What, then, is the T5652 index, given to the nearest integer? 5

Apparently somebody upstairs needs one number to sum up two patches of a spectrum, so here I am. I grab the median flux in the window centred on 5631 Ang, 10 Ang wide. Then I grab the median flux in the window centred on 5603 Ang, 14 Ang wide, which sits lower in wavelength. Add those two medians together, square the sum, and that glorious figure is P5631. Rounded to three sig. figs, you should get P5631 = 879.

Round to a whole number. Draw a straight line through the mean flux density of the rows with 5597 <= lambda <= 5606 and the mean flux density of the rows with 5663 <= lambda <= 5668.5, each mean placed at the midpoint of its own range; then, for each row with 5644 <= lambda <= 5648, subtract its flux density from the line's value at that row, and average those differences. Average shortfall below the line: 0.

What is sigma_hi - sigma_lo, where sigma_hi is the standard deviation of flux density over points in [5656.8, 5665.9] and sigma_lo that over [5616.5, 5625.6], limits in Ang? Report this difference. 0.3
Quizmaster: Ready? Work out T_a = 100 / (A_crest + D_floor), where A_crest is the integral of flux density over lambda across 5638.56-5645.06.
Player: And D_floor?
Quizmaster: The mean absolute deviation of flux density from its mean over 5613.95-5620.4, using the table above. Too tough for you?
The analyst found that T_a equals 1.16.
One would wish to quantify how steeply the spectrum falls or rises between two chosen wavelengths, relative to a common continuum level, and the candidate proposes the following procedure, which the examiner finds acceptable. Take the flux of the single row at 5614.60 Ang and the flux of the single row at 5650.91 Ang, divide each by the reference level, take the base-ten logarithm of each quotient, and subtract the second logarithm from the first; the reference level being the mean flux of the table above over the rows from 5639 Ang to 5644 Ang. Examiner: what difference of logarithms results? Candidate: -0.117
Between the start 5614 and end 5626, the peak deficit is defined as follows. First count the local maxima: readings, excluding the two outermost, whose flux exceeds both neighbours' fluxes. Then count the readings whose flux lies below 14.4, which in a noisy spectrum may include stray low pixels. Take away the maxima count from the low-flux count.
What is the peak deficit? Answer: 3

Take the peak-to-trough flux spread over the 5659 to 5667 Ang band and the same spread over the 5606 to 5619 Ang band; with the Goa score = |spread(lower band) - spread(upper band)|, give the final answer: 1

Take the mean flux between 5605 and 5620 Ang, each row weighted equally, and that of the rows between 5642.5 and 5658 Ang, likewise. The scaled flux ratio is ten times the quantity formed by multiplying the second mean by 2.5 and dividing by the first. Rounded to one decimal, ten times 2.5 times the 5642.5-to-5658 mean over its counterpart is 25.2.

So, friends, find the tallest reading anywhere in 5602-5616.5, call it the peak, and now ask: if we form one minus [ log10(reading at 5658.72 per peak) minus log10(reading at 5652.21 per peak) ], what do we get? 0.96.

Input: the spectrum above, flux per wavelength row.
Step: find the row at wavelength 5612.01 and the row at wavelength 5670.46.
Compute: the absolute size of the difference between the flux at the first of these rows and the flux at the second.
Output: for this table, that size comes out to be 6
